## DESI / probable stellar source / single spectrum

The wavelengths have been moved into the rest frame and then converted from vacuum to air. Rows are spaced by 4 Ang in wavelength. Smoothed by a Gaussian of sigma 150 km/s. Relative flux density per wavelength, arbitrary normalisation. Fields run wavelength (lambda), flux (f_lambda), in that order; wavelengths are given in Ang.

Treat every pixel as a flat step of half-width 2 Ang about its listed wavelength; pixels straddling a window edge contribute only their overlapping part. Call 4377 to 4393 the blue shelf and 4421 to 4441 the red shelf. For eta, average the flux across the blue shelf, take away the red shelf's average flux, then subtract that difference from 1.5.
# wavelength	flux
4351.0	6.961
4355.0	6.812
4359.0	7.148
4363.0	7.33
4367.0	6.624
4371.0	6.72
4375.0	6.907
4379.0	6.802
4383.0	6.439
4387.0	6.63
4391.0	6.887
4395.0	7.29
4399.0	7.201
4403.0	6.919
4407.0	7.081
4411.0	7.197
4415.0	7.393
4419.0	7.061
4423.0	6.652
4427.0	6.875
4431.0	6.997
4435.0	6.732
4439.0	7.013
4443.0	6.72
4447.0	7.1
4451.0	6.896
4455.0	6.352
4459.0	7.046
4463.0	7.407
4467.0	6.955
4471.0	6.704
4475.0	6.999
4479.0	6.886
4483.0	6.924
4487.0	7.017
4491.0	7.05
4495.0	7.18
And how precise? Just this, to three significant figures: 1.66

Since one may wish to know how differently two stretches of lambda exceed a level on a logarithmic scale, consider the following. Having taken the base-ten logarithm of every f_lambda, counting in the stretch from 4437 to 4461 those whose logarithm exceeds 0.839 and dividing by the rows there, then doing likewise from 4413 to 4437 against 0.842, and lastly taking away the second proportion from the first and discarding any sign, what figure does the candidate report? 0.0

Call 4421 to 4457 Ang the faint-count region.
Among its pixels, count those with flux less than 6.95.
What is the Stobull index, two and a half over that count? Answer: 0.42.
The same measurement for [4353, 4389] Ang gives 0.36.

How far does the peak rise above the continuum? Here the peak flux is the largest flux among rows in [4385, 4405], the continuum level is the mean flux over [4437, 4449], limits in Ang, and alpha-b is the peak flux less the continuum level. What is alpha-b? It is 0.35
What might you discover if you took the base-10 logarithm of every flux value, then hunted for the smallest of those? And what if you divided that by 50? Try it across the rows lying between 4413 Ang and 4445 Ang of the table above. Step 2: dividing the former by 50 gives 0.0165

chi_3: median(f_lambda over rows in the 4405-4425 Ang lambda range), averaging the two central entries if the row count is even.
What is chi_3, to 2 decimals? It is 7.08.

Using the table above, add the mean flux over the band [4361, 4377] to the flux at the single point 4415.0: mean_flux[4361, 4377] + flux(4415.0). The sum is 14.3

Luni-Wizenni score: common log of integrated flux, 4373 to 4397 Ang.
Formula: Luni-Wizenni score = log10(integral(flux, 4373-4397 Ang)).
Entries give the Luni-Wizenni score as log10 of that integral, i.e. 2.21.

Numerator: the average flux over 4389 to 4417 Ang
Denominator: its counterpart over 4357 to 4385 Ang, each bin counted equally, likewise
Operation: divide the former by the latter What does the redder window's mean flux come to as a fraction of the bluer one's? 1.04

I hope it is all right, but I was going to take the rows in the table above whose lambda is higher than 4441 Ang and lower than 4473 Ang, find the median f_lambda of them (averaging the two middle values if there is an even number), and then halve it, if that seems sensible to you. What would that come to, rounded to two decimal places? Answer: 3.46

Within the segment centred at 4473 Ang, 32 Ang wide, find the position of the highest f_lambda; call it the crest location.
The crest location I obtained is 4463.0 Ang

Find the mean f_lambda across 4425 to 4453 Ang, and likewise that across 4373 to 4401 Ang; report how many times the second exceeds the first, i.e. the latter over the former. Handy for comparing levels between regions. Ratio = 1.00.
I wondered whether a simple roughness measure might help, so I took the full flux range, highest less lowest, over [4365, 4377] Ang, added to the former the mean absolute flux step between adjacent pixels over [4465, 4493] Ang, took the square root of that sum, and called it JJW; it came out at 0.65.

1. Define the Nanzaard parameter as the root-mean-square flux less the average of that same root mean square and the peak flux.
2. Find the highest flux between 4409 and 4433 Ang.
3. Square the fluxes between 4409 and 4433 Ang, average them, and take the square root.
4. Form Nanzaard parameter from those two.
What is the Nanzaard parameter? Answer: -0.18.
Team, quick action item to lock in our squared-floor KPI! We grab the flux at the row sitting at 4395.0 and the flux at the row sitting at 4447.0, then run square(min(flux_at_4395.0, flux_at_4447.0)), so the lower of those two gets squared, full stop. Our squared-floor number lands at 50.4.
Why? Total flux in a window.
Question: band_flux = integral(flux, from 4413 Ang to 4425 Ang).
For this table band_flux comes 84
